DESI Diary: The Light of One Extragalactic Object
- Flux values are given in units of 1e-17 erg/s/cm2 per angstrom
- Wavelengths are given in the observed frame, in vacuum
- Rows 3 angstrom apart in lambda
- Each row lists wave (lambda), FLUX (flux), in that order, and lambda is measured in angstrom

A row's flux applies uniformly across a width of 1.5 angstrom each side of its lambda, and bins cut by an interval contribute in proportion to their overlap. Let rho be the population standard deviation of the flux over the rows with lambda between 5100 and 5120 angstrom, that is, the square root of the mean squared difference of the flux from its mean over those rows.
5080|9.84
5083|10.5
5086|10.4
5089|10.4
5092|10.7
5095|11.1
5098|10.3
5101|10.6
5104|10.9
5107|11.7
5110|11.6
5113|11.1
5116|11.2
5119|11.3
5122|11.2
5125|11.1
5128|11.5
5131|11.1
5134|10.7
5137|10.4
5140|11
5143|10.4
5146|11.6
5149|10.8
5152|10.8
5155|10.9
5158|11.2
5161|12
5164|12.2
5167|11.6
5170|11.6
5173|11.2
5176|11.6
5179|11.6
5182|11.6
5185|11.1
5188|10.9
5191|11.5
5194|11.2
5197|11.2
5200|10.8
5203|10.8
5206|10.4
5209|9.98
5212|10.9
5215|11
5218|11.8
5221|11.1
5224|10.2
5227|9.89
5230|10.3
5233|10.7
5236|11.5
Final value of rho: 0.35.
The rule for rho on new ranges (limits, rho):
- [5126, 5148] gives 0.45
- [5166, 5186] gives 0.21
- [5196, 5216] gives 0.38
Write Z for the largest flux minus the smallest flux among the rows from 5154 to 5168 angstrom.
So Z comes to 1.3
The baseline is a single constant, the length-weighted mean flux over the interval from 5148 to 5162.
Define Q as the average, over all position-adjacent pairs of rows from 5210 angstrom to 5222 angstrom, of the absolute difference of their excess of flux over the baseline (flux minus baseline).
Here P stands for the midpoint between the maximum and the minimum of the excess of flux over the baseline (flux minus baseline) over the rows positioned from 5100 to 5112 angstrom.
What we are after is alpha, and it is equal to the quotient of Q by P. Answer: 19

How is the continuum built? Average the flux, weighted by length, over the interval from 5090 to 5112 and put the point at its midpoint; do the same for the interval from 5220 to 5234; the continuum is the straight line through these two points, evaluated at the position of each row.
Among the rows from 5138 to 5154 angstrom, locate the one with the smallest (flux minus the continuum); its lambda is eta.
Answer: 5143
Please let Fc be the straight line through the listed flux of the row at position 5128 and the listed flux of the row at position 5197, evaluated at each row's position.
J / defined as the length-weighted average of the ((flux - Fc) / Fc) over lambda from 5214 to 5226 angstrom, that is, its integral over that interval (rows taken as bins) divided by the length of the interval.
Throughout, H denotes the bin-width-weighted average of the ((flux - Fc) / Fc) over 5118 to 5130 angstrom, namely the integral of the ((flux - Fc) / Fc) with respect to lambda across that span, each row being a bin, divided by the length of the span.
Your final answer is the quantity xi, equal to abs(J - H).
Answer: 0.01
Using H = -0.022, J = -0.011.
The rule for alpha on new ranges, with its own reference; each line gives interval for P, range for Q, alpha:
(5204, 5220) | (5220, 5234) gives -2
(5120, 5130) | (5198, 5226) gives 3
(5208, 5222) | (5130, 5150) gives -3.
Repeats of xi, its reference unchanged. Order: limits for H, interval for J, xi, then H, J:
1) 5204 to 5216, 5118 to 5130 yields 0.03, -0.052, -0.022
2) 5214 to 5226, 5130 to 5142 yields 0.05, -0.011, -0.061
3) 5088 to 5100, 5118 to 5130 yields 0.07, -0.087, -0.022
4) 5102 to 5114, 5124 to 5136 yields 0.01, -0.024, -0.037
